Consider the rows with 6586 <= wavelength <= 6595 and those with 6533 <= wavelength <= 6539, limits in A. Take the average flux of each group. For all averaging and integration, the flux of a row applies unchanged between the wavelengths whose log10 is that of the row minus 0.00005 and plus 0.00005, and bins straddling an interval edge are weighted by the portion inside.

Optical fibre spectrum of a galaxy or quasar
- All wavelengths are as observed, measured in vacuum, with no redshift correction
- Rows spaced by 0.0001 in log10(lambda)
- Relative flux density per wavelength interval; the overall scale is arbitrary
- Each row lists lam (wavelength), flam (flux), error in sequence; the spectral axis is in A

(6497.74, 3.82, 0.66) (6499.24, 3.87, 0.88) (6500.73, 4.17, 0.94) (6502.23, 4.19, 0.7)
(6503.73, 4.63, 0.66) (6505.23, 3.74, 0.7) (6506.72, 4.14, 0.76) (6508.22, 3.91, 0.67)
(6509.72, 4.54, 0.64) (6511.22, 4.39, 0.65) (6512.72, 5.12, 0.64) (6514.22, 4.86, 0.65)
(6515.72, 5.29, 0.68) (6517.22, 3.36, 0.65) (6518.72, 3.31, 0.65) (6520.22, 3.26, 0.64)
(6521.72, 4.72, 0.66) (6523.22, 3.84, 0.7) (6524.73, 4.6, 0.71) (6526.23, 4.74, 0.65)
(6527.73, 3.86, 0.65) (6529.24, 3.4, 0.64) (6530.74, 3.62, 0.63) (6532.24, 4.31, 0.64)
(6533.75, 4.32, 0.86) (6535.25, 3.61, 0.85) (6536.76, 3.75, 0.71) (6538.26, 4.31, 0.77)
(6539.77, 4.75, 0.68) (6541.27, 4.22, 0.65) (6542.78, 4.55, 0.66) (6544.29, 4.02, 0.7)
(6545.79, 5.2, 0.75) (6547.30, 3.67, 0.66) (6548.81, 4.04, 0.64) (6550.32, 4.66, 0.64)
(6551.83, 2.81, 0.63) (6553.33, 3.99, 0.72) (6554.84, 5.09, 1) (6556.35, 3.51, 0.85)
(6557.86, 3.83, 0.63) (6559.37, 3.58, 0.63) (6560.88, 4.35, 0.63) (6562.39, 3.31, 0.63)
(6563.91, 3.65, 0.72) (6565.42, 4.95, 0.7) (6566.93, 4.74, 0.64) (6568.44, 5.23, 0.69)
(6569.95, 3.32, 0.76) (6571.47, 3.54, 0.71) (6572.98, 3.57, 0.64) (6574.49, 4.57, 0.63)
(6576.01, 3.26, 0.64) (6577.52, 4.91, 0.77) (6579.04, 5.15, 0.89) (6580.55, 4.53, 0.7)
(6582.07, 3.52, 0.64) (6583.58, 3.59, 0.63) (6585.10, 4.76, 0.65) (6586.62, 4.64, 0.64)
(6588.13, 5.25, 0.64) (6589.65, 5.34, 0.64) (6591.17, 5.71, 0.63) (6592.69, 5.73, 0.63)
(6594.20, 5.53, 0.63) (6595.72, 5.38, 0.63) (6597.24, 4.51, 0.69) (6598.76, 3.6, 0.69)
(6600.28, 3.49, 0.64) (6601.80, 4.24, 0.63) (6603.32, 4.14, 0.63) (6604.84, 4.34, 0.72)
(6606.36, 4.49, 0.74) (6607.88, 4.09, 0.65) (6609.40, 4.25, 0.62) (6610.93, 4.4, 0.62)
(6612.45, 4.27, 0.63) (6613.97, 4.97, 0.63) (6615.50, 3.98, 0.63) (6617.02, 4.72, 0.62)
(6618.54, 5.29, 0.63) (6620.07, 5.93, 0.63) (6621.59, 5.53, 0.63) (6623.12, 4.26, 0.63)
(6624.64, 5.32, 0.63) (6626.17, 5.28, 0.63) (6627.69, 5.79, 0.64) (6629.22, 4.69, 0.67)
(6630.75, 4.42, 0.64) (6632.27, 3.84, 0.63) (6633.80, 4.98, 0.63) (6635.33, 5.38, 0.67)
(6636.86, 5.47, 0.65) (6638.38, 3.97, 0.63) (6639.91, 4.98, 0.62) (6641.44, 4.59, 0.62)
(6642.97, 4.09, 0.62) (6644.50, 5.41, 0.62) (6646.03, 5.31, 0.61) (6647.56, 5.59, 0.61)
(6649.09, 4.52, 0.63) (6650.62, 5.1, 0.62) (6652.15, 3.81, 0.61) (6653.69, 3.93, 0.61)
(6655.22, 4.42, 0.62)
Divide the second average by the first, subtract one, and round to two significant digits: -0.26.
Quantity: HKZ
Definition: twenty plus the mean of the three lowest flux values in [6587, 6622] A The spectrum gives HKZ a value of 23.7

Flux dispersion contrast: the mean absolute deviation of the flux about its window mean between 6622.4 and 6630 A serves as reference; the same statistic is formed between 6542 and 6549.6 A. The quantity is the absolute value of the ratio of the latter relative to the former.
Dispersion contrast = 1.0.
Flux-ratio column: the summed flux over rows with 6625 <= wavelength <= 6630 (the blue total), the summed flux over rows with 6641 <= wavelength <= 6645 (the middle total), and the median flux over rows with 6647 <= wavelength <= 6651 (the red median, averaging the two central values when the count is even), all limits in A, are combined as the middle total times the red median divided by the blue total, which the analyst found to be 4.6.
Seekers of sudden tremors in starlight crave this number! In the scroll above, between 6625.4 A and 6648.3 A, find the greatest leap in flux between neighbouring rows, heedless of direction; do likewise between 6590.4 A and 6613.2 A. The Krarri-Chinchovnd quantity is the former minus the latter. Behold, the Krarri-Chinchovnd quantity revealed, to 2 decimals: 0.59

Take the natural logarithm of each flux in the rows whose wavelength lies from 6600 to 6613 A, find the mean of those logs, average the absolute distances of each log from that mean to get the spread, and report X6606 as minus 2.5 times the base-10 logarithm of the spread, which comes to 3.32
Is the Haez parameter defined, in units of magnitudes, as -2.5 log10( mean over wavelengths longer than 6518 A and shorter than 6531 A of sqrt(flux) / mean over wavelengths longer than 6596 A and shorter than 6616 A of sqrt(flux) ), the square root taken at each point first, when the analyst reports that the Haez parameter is 0.04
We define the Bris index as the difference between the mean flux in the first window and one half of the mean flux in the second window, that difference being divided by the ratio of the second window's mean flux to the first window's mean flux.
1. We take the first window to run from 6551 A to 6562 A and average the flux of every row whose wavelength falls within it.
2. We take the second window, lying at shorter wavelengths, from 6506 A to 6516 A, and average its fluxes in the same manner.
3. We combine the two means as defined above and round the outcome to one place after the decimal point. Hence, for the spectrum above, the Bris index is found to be 1.3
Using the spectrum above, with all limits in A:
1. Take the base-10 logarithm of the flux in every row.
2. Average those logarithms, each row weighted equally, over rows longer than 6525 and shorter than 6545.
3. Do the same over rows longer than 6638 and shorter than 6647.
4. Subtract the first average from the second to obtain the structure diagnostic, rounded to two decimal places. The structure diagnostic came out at 0.06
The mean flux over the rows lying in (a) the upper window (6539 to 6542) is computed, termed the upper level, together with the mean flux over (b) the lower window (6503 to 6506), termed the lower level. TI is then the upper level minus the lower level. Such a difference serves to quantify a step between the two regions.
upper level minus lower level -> 0.3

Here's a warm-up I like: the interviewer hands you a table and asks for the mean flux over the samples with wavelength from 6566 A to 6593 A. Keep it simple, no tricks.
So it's 4.5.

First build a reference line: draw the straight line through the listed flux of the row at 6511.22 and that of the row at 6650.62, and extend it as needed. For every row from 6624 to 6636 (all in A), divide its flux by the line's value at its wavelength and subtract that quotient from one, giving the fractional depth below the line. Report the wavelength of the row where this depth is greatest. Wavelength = 6632.27 A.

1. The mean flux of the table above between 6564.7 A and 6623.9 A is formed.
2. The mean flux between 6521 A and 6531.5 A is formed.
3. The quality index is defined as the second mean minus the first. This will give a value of -0.45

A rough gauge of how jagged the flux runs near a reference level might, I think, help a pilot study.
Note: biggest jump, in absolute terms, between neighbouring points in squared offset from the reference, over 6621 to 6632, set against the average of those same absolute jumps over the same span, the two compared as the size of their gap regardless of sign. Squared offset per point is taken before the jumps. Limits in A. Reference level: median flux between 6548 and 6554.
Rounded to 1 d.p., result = 1.3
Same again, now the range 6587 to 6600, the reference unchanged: 1.0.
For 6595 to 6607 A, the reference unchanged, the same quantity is 1.3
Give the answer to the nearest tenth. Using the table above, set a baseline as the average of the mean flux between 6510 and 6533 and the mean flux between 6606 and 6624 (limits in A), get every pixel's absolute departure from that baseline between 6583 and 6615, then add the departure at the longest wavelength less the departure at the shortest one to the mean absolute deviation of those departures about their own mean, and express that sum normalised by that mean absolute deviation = 0.2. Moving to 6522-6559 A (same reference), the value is 1.0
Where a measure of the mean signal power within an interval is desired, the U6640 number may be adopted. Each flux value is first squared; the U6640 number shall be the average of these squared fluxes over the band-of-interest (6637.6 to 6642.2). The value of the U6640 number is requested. 21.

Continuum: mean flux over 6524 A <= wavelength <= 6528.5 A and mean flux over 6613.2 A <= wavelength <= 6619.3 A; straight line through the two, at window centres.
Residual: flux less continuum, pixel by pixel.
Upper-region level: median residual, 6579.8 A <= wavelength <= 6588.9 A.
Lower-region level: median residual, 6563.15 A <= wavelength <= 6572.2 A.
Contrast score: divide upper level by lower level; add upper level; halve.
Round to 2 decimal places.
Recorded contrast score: 0.03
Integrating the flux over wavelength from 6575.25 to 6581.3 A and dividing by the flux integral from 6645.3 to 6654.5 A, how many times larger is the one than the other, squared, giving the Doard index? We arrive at 0.39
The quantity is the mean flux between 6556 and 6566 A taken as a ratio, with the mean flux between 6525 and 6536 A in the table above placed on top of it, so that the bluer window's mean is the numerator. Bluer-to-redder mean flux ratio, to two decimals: 1.03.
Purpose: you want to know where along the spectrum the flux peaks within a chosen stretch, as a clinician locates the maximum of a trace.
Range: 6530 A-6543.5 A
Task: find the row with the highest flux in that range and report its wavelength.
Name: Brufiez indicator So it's 6539.77 A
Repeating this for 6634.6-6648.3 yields 6647.56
